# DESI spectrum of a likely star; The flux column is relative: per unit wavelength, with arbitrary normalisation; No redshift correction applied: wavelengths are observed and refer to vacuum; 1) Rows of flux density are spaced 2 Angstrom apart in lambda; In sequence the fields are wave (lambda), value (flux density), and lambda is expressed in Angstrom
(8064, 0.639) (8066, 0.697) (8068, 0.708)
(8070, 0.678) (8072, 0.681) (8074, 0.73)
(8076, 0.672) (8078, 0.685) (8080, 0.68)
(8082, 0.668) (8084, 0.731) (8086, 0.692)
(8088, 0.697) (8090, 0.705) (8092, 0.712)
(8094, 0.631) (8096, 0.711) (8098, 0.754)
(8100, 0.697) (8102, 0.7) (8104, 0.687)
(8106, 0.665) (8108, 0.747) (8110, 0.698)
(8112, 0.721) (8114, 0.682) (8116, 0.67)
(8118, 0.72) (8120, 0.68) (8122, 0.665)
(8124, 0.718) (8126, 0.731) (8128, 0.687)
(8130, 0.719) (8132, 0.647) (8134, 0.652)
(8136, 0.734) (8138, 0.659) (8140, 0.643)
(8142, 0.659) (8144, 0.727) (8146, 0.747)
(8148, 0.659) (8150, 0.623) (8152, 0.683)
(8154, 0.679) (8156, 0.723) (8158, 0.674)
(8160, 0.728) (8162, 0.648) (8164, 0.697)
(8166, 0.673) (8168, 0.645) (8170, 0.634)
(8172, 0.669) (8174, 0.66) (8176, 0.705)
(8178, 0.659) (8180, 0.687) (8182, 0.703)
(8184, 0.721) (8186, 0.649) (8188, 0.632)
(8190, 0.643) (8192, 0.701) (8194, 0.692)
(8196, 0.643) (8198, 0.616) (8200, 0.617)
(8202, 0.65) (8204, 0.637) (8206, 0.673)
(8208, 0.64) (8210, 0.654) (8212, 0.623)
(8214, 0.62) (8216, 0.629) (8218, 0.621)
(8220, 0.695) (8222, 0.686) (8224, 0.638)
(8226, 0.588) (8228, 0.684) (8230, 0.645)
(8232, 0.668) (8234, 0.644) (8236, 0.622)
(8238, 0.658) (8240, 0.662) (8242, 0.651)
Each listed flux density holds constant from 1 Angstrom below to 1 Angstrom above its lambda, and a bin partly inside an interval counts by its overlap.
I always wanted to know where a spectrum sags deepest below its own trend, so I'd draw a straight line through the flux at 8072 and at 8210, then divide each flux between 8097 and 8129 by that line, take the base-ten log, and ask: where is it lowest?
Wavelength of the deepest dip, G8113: 8106 Angstrom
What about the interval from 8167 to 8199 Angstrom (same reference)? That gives 8198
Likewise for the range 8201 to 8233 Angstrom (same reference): 8226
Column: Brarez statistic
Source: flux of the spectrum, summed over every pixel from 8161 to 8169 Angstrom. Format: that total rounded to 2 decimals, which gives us 2.66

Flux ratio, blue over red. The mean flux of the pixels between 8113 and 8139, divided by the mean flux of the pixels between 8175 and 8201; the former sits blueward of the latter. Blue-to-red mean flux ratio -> 1.03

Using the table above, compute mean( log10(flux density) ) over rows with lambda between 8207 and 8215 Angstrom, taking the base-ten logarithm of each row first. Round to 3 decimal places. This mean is -0.198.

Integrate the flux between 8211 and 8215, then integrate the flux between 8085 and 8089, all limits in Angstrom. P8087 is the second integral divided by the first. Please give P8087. 1.12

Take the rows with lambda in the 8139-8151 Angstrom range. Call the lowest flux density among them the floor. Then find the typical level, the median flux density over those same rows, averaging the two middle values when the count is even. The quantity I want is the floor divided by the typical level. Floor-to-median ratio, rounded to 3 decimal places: 0.945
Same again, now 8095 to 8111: 0.951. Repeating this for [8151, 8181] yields 0.941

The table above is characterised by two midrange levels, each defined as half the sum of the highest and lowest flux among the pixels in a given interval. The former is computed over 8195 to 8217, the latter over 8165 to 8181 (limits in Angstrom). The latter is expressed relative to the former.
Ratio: 1.04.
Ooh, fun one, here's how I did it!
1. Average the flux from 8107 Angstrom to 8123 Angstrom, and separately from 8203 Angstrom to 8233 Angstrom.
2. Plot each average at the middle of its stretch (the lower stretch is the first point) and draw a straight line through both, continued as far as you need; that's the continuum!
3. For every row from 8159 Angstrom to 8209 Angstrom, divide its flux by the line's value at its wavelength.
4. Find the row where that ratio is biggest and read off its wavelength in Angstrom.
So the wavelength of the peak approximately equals 8184 Angstrom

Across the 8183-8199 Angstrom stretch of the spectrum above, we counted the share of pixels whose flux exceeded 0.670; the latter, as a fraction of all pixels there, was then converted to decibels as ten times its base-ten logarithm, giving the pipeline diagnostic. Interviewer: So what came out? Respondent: -4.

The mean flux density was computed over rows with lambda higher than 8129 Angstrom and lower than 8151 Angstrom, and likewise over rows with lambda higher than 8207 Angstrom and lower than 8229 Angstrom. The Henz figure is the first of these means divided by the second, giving 1.055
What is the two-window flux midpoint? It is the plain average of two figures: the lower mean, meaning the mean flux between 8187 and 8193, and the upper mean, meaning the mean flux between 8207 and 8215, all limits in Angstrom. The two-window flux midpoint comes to 0.65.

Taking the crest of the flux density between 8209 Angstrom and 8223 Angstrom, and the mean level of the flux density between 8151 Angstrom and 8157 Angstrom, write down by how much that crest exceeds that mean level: 0.000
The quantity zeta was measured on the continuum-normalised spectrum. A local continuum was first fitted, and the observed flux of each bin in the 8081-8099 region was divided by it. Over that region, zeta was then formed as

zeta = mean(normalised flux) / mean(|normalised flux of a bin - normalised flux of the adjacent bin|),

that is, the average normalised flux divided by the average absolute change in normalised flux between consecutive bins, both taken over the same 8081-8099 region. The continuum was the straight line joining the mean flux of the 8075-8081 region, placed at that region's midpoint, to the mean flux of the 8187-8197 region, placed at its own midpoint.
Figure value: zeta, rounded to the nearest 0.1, 17.1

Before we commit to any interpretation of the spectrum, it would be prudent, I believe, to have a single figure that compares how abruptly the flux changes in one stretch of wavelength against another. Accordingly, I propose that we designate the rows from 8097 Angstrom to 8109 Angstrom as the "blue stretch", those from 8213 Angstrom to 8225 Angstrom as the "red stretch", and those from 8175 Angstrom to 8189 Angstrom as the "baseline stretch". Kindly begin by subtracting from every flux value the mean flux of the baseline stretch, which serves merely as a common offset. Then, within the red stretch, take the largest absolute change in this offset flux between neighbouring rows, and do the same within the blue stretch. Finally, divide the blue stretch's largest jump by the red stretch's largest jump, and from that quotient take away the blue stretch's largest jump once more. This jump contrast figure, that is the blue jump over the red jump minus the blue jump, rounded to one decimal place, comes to 1.0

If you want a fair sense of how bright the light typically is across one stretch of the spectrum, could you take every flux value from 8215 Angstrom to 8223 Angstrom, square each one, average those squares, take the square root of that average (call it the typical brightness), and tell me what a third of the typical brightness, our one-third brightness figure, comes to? 0.220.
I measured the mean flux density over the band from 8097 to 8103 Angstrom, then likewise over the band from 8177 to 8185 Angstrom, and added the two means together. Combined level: 1.41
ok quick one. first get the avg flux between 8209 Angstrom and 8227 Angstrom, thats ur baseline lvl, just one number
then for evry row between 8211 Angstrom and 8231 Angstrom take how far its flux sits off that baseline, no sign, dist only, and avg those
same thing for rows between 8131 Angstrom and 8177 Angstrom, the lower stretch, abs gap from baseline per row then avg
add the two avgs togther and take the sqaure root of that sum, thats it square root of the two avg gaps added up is 0.258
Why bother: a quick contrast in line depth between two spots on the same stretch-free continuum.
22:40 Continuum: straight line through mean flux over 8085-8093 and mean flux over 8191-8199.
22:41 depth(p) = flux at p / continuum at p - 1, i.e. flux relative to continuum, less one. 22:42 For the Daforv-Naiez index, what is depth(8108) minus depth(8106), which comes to 0.12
